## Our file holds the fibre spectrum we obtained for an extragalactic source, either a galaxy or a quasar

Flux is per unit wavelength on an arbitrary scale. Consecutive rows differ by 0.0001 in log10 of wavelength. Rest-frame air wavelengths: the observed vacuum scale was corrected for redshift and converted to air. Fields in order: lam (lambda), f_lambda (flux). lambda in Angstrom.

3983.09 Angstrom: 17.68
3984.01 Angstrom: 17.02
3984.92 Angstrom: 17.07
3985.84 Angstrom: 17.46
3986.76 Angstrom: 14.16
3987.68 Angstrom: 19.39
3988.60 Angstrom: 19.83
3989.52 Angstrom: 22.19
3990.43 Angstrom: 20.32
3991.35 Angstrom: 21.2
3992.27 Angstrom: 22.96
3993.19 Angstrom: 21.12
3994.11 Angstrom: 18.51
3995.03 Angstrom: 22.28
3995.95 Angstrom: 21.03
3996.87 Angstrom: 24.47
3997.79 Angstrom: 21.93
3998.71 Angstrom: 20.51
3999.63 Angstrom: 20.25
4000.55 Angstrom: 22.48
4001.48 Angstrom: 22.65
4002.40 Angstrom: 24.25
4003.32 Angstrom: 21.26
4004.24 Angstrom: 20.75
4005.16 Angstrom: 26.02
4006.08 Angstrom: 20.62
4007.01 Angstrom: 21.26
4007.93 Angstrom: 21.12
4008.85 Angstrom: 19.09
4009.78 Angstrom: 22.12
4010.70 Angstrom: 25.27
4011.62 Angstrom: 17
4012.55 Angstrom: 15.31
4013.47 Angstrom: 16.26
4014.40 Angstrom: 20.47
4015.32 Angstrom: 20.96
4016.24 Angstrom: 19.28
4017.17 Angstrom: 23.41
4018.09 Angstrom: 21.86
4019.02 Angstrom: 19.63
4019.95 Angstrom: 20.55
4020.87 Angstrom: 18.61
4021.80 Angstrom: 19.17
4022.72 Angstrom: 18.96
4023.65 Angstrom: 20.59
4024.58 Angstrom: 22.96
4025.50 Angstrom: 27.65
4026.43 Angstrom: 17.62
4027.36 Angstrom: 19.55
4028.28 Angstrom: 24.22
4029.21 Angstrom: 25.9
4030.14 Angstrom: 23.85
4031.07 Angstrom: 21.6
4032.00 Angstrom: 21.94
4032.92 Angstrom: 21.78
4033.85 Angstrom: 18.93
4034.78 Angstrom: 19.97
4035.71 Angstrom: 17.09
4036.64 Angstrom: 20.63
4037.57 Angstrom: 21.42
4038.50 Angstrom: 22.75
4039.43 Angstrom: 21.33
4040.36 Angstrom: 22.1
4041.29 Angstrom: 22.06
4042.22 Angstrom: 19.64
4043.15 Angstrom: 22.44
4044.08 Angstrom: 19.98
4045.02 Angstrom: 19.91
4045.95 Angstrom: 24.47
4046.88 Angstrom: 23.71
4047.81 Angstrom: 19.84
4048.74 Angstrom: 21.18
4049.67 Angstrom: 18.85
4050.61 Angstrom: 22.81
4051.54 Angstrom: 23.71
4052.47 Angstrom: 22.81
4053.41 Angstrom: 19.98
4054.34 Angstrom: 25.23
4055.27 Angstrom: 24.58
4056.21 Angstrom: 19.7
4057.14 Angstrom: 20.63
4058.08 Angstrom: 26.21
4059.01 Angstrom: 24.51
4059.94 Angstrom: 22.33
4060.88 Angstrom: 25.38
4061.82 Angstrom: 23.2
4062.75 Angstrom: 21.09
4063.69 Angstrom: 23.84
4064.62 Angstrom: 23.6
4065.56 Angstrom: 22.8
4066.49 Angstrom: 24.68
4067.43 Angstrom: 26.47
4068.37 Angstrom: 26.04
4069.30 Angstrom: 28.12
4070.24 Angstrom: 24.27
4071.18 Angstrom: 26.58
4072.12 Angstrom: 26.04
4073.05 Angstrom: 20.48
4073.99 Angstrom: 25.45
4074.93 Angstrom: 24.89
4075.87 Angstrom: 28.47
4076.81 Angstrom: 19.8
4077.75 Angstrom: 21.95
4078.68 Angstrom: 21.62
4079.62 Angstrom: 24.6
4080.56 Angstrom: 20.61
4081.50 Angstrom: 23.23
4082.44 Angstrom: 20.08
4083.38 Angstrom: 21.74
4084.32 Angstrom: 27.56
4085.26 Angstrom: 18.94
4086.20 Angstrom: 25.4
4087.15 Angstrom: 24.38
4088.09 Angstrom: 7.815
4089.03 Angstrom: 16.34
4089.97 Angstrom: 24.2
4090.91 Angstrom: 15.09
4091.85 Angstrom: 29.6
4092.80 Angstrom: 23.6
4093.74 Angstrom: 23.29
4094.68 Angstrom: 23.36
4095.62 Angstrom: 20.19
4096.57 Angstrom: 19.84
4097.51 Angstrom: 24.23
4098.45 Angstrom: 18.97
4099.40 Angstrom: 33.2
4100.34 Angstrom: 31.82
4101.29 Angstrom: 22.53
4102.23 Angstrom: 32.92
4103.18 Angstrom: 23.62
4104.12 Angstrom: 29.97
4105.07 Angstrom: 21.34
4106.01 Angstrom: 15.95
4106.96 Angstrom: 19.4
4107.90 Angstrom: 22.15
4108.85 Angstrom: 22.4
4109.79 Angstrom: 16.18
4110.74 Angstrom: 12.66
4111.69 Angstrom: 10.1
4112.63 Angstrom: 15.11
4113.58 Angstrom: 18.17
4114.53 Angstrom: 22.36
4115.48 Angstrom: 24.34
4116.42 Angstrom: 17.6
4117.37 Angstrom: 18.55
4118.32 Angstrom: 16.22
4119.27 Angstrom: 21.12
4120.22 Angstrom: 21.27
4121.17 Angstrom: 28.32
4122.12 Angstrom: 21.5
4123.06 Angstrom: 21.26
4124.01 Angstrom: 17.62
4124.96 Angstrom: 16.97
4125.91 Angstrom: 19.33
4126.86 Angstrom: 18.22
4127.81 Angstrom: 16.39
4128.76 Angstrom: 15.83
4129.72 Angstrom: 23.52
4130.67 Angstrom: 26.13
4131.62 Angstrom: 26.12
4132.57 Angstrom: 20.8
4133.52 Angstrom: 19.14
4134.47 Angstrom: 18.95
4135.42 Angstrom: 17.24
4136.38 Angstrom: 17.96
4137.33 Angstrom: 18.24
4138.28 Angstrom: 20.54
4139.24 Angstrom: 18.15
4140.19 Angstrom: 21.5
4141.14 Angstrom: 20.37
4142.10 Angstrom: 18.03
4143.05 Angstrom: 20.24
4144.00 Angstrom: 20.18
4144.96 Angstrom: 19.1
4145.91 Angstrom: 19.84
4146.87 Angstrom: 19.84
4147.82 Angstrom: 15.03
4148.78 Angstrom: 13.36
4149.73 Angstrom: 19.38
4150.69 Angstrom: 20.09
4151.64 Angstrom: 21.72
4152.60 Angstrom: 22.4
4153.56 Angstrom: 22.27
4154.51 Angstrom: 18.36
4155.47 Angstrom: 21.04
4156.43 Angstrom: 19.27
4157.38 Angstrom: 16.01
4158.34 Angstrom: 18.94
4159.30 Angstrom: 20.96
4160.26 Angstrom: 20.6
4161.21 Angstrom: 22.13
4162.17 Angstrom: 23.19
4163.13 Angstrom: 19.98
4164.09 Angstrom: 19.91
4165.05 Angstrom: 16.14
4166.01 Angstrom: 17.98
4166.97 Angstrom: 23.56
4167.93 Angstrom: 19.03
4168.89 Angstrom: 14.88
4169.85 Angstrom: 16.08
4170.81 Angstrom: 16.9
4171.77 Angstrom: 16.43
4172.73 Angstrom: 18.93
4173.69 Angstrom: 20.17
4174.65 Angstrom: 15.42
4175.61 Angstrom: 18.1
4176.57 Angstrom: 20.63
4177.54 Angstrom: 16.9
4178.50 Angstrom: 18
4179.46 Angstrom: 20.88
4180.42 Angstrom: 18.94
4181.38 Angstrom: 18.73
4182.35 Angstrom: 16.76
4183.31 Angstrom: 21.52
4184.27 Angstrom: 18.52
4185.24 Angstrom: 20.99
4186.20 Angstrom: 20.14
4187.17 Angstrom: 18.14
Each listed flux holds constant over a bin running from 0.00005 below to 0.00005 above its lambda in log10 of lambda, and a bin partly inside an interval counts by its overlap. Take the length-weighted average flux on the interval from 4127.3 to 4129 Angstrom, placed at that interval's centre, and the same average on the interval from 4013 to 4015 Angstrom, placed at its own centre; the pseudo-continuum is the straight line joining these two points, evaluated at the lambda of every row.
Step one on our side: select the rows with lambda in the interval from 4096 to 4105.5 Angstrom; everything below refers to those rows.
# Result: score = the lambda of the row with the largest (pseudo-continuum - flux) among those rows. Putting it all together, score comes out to 4098.45 Angstrom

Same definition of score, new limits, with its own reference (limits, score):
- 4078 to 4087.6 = 4085.26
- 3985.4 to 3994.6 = 3986.76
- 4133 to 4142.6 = 4135.42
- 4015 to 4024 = 4020.87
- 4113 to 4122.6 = 4118.32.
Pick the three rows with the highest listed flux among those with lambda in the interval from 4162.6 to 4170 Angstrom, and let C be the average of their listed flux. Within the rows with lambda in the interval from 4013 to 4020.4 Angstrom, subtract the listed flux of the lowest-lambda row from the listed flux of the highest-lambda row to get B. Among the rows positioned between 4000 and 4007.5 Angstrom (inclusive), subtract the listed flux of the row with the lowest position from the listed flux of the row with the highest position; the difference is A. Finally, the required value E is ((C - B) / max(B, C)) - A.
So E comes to 2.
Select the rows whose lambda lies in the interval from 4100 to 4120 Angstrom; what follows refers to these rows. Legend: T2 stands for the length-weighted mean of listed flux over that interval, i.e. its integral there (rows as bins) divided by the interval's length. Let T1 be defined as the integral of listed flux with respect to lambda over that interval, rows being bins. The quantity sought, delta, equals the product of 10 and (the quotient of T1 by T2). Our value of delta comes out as 200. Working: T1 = 412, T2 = 20.6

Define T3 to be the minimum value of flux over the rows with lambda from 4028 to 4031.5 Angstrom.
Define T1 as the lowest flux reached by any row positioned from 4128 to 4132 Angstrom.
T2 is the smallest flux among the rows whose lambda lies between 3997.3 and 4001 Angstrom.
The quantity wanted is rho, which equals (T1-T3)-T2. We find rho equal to -26.0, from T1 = 15.83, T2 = 20.25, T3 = 21.6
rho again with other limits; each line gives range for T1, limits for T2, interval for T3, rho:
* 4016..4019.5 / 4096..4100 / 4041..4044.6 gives -19.3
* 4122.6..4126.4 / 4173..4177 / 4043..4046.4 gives -18.4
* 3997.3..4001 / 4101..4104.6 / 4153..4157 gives -20.6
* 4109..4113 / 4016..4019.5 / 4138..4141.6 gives -27.3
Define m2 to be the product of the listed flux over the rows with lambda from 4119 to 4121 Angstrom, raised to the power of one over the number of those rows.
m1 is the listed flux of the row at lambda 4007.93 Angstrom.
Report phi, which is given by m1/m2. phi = 1.00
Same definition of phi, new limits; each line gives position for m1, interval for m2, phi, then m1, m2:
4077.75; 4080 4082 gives 1.00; 21.95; 21.9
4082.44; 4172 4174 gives 1.03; 20.08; 19.5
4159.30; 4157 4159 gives 1.20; 20.96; 17.4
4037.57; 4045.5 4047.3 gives 0.89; 21.42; 24.1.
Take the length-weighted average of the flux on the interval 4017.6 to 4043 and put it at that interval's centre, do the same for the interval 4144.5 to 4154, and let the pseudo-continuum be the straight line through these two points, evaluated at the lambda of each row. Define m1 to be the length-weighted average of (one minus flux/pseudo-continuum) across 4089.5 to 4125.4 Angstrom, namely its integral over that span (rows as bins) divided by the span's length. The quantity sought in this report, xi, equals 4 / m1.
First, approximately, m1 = -0.08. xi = -53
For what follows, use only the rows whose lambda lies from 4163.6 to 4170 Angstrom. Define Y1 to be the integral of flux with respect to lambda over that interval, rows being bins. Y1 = 117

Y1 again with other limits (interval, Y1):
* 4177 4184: 132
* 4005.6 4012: 134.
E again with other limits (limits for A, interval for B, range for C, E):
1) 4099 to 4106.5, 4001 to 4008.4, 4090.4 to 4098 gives 18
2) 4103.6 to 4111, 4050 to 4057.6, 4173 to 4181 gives 18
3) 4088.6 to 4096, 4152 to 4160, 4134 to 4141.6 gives -3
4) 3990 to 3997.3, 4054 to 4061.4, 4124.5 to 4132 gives -3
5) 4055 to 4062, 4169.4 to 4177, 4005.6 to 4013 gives 2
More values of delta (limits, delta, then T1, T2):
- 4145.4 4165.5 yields 201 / 393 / 19.6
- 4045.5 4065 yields 195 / 444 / 22.7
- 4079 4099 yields 200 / 432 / 21.6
